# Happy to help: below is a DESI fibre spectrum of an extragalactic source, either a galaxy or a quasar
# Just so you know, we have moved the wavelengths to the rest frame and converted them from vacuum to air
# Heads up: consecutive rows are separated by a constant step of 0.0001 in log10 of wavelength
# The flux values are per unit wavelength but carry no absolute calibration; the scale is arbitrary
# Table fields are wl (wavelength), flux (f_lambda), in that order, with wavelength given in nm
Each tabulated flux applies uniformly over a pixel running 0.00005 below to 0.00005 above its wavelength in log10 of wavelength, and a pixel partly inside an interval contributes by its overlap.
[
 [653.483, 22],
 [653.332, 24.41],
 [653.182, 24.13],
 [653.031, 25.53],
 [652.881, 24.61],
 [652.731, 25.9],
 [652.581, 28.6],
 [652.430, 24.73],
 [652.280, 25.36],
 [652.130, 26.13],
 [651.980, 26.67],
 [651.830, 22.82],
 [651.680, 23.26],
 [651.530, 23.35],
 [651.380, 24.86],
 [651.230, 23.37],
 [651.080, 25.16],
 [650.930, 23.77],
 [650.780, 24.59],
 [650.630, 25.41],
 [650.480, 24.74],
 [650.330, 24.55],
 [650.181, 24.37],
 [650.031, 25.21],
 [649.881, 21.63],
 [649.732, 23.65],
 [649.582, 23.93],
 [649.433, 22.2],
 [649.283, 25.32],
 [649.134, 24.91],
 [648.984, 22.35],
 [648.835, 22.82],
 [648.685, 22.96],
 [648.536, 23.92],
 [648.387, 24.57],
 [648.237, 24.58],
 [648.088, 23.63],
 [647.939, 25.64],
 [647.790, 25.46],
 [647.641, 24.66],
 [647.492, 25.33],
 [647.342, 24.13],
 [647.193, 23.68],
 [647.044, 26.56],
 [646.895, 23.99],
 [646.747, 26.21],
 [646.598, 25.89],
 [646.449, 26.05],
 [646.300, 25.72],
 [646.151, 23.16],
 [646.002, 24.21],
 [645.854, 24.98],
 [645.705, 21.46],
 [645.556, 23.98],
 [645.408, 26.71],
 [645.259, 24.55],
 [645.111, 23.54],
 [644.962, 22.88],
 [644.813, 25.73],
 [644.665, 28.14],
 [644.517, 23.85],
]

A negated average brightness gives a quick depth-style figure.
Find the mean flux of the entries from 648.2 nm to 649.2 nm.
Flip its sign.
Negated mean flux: -23.7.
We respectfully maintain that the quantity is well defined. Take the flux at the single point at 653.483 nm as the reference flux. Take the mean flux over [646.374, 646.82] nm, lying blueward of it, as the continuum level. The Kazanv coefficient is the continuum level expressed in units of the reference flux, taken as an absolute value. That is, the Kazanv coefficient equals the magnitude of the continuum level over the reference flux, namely 1.18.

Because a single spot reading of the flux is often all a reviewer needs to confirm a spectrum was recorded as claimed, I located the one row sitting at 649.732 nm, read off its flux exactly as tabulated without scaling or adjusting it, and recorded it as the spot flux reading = 23.65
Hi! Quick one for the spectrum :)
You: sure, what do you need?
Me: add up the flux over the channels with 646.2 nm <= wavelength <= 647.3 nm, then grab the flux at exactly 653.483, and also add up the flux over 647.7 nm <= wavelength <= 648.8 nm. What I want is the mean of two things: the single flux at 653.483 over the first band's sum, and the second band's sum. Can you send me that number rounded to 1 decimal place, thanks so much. 85.4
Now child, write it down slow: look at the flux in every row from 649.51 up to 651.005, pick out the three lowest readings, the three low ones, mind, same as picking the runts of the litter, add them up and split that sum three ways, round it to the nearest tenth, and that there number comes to 23.0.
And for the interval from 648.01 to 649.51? 22.5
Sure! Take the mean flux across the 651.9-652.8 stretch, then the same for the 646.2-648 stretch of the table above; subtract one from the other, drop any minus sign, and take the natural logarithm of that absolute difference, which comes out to 0.0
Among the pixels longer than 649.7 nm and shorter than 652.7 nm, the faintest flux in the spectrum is 21.63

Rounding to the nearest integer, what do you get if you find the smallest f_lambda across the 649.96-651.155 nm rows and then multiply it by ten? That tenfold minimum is 238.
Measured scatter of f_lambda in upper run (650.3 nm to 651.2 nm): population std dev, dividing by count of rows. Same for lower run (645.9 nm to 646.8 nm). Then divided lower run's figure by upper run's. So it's 2.2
